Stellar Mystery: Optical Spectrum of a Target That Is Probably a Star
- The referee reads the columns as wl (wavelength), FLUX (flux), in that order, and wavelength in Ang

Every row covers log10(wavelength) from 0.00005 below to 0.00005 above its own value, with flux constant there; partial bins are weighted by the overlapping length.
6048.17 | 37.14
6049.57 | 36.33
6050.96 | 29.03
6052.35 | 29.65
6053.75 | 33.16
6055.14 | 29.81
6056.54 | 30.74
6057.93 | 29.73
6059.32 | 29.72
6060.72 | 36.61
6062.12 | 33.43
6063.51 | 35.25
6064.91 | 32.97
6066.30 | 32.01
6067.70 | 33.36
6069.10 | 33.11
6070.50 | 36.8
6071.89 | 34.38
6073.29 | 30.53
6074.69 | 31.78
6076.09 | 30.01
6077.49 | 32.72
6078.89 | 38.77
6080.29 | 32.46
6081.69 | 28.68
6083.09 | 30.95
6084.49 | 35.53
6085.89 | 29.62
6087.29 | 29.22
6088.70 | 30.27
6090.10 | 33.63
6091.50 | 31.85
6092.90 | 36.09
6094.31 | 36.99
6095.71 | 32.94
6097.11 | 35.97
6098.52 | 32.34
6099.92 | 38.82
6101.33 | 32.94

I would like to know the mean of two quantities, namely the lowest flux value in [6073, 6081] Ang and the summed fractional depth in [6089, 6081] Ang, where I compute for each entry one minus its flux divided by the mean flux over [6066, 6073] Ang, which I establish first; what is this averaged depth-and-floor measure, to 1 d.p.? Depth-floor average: 15.3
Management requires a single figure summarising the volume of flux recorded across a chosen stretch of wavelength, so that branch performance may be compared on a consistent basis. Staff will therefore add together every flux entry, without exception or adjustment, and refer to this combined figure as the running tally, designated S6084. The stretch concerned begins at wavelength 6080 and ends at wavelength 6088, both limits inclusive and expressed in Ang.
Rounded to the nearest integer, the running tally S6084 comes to 186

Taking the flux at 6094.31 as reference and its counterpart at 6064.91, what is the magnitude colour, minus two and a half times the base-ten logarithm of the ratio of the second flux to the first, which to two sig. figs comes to 0.12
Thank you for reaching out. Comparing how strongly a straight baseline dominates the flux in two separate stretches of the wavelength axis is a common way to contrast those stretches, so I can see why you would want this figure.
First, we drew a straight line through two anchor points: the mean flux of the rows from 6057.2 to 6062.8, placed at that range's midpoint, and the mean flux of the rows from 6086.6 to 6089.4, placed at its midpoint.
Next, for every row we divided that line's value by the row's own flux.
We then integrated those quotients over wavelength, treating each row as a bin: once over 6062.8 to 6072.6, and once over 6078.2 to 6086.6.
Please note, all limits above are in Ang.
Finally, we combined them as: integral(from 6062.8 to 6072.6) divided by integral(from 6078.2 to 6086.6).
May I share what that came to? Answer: 1.2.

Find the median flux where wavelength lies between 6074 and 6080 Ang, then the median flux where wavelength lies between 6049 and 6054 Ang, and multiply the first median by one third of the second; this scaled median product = 338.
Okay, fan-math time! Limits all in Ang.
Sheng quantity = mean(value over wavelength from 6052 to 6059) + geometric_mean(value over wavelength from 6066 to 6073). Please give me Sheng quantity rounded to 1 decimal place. 64.5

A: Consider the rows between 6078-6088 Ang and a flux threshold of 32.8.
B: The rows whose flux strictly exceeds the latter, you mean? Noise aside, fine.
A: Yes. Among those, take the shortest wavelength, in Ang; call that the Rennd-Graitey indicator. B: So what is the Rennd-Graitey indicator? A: 6078.89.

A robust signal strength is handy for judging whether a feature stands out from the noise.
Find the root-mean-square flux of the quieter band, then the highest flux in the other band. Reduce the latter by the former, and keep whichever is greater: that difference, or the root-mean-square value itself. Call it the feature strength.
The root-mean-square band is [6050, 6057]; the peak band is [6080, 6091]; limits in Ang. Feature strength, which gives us 30.5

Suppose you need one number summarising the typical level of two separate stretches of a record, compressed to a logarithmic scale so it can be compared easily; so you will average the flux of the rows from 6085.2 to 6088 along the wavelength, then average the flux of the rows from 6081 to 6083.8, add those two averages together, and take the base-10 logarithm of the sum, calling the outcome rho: 1.77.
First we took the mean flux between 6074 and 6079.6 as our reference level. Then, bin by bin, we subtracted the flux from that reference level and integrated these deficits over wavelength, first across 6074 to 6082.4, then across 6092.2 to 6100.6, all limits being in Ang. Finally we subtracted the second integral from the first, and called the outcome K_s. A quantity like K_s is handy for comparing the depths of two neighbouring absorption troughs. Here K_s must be 26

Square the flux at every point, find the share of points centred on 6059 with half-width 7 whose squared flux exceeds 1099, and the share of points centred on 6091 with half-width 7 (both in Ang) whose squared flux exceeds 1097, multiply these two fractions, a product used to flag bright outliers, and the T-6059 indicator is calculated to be 0.20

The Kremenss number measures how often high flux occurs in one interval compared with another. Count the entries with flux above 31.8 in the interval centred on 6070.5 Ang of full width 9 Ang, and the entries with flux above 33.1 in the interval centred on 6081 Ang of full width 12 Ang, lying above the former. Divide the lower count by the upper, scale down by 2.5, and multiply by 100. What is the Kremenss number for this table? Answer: 100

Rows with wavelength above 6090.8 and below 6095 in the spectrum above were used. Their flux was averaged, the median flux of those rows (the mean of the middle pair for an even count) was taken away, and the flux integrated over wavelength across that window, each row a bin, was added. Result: 146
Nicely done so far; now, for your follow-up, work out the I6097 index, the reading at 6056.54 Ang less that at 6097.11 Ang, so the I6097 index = -5.2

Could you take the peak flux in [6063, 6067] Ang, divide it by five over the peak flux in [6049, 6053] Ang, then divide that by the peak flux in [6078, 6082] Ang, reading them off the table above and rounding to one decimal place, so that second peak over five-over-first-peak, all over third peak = 6.6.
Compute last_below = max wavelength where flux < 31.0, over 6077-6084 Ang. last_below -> 6083.09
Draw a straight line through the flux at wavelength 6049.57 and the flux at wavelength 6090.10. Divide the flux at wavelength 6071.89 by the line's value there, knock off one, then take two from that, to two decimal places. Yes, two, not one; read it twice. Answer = -2.01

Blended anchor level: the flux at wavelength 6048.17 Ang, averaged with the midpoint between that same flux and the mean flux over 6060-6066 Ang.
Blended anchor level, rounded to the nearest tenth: 36.5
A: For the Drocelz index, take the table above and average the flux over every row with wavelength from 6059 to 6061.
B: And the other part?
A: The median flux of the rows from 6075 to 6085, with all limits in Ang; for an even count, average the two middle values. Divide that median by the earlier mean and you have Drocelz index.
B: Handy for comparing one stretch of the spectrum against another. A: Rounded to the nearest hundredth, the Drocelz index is 0.98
